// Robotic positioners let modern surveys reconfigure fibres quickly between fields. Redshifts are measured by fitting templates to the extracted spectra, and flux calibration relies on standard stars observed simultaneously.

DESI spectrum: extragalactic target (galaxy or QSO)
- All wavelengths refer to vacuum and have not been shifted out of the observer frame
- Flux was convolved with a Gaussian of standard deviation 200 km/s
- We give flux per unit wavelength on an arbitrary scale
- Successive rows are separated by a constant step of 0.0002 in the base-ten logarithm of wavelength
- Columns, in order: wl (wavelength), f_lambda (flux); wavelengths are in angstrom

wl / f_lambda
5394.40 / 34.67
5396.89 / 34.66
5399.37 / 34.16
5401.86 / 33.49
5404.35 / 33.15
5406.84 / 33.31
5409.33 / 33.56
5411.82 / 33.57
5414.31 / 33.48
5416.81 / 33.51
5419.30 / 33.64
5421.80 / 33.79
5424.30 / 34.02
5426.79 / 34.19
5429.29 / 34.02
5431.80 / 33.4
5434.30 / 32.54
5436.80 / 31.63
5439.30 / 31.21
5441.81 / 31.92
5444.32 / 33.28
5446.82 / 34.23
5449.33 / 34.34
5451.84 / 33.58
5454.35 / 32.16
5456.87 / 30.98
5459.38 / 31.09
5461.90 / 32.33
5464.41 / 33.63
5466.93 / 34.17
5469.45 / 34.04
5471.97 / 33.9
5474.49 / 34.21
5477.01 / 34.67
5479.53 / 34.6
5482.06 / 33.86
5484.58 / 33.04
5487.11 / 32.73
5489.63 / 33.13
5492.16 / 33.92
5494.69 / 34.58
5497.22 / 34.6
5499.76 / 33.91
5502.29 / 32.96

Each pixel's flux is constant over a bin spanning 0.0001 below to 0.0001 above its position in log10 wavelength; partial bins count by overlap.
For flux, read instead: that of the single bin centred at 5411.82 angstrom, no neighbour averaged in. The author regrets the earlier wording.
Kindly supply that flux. 33.57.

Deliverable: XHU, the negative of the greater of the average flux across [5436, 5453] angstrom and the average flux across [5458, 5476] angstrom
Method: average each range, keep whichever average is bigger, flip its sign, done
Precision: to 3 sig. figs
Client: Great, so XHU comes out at -33.3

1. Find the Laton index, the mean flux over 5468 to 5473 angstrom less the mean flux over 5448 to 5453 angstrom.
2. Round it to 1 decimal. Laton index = 0.0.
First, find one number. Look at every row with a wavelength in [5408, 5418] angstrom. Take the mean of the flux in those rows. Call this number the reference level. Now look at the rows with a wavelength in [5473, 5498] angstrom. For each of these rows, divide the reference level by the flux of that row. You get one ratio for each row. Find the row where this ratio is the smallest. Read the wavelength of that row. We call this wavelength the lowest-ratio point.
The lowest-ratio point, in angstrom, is 5477.01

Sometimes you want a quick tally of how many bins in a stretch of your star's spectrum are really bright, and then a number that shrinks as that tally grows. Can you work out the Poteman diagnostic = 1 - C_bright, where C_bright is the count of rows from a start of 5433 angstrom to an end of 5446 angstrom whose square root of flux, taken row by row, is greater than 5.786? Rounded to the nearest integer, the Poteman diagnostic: 1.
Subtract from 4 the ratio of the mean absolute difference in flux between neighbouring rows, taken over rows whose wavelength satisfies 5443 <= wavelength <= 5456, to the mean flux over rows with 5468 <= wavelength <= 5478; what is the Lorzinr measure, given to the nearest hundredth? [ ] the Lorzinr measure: 3.98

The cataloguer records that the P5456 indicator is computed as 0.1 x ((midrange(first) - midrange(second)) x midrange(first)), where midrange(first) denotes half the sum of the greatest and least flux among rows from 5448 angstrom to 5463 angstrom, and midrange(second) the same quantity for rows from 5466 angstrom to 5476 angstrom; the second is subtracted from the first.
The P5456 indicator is -4.6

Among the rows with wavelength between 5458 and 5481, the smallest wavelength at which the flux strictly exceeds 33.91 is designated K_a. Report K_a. 5466.93 angstrom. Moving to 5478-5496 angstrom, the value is 5479.53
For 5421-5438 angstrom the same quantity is 5424.30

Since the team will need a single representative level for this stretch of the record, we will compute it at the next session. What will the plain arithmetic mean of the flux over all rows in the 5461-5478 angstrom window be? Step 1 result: 33.9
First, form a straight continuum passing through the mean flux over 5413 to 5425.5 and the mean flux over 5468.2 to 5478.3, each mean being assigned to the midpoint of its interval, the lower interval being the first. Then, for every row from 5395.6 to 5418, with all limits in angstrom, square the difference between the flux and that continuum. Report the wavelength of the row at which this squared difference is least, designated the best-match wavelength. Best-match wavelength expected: 5401.86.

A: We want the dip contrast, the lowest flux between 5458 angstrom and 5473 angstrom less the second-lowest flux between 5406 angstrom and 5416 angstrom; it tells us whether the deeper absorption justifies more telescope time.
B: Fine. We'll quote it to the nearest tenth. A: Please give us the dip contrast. -2.4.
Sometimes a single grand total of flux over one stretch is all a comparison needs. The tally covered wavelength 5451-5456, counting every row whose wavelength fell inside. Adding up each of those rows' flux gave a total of 65.7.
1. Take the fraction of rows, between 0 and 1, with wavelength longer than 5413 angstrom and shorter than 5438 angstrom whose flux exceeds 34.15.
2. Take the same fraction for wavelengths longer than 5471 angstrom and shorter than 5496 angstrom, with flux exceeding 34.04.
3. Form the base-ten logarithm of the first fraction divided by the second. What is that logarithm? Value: -0.60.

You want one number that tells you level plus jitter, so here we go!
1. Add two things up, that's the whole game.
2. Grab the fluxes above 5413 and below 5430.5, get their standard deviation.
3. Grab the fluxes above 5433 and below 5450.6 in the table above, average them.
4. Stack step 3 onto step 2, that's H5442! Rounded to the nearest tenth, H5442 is 33.0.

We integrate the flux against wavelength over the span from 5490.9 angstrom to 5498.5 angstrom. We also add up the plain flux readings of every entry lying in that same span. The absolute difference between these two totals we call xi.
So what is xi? 158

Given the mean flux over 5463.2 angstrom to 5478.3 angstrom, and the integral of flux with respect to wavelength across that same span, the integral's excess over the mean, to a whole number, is 481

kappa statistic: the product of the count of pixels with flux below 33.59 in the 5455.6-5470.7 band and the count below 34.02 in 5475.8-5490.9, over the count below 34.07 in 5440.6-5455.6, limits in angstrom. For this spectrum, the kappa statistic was 3.0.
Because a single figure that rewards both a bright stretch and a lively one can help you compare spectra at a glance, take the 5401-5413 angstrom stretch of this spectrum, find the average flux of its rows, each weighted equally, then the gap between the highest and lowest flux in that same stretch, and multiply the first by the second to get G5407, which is 14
